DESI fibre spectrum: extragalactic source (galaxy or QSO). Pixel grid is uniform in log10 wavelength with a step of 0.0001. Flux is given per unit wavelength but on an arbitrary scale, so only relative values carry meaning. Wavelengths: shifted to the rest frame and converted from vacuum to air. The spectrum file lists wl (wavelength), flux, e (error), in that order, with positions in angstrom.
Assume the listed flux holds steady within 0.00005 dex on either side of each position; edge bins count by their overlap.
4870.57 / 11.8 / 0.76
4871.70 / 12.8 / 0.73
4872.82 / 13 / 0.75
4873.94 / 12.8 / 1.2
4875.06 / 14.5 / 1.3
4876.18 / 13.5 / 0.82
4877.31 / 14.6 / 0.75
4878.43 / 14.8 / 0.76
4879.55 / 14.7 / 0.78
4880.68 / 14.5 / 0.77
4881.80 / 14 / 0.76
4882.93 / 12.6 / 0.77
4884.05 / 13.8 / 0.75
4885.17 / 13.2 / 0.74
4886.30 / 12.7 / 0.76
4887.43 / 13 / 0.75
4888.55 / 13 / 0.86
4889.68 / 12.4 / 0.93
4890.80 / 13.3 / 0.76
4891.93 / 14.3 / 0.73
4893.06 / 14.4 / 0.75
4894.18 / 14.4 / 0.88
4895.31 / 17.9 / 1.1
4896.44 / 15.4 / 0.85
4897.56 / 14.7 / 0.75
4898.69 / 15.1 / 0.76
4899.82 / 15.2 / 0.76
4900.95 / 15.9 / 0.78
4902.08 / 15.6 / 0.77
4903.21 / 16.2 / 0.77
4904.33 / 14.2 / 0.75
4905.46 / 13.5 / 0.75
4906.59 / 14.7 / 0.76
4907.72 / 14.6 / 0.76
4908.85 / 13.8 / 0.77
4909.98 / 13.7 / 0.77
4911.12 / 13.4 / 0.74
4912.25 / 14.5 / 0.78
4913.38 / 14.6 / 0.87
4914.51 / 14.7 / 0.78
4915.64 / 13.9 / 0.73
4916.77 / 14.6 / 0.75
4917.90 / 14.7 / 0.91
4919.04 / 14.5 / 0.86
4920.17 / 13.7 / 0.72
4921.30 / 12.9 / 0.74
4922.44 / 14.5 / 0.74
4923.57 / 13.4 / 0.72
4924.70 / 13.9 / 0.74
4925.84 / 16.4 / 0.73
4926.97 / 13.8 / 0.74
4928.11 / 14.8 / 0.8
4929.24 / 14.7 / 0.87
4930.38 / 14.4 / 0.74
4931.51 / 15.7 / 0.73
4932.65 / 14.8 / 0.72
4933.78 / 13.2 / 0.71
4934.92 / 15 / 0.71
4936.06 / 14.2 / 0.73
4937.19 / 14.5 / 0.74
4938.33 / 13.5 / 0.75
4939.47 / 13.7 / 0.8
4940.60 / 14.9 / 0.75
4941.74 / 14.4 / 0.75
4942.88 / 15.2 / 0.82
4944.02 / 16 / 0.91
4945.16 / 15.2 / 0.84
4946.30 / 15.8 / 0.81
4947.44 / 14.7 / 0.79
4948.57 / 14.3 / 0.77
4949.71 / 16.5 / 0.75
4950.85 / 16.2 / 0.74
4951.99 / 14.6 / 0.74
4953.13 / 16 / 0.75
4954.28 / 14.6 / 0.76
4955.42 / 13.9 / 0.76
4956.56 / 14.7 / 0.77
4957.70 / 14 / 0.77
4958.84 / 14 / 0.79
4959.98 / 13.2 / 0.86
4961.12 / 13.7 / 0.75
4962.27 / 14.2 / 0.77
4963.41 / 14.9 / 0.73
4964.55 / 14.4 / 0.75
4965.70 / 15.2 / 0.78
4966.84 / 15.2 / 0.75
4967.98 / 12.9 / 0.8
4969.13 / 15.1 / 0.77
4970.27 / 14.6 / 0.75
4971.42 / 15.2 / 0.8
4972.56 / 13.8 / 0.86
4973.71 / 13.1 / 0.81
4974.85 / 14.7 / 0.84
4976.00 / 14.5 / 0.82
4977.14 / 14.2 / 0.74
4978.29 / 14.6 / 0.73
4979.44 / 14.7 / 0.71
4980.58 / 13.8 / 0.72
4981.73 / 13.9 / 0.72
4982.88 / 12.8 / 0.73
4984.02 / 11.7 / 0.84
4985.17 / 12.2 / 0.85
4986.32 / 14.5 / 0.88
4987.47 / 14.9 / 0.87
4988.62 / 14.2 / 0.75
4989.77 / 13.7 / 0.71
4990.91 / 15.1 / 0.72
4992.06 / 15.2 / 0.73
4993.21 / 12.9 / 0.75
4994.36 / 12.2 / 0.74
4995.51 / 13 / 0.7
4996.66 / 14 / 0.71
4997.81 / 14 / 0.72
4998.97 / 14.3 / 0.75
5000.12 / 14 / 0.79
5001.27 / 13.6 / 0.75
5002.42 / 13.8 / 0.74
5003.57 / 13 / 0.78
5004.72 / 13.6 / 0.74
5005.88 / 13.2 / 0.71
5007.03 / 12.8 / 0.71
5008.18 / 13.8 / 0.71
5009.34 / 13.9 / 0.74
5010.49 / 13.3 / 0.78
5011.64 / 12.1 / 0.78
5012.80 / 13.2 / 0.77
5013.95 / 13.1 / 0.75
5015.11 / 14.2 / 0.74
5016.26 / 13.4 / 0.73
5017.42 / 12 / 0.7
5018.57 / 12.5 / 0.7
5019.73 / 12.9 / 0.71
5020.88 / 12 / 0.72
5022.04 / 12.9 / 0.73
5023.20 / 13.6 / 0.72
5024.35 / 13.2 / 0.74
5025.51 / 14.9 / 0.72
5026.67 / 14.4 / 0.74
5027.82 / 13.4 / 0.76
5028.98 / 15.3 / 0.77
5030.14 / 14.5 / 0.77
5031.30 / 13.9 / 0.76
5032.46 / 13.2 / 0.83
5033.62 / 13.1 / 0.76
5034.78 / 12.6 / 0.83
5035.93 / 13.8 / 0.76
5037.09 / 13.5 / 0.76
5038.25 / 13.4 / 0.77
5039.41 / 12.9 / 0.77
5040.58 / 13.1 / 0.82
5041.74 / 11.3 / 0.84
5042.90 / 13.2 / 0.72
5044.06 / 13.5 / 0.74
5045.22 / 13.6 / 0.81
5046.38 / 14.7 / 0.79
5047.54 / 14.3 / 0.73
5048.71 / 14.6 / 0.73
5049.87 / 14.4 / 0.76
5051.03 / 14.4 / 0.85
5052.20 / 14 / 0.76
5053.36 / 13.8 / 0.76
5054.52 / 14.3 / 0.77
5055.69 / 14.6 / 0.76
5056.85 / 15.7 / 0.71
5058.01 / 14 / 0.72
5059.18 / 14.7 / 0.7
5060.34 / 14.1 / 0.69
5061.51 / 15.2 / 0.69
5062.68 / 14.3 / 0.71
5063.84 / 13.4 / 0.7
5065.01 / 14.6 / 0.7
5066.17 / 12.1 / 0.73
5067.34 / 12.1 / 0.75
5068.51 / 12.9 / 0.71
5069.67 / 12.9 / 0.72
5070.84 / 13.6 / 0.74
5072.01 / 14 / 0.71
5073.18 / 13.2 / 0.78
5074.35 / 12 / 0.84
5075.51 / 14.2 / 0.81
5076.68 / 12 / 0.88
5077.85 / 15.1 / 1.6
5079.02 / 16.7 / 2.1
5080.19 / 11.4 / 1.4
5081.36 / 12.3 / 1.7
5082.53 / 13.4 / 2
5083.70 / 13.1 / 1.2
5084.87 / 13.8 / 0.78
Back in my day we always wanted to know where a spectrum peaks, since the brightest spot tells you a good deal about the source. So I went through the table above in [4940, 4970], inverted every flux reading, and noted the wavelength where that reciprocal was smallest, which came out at 4949.71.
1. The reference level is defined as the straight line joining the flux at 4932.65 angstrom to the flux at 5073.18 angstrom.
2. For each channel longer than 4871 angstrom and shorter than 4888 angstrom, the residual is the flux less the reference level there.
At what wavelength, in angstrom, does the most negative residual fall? 4882.93 angstrom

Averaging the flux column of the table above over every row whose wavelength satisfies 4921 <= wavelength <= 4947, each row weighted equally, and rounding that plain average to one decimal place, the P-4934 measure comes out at 14.6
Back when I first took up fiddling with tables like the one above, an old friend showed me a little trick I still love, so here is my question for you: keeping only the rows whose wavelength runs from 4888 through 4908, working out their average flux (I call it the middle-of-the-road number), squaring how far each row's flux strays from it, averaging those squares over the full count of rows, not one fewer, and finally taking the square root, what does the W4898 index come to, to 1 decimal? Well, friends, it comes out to 1.2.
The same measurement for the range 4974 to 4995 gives 1.0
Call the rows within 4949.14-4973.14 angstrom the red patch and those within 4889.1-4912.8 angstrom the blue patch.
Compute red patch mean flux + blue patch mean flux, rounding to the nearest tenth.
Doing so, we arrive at 29.2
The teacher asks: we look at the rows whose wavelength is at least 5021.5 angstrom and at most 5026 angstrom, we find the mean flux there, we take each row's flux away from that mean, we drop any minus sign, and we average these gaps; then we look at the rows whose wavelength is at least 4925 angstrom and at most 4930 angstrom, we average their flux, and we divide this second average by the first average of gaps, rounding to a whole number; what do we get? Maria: 24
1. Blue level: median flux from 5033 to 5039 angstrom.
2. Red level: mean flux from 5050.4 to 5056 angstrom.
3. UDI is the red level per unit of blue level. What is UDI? 1.06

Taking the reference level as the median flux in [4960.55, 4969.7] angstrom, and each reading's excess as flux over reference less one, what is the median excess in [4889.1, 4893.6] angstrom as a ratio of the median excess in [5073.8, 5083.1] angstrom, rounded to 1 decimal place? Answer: 0.5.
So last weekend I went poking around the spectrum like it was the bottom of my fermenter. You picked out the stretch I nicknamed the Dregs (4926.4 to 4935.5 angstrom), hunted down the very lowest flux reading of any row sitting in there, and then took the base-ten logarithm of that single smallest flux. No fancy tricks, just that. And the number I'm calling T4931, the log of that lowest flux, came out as 1.12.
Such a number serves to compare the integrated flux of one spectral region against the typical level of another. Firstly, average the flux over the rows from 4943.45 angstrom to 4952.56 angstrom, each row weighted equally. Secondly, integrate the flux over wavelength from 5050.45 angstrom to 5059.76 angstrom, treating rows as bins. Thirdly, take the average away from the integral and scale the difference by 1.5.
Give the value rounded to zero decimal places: 179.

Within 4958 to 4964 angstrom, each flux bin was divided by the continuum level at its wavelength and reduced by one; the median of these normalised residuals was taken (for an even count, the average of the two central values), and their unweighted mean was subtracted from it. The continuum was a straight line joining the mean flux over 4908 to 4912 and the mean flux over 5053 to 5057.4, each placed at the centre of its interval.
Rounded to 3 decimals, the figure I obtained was 0.001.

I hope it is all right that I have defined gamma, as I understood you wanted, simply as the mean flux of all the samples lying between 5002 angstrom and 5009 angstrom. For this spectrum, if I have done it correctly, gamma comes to 13.4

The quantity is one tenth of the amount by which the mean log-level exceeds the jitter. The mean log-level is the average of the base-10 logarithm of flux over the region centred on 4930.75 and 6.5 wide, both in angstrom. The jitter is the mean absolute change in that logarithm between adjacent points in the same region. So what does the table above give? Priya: 0.114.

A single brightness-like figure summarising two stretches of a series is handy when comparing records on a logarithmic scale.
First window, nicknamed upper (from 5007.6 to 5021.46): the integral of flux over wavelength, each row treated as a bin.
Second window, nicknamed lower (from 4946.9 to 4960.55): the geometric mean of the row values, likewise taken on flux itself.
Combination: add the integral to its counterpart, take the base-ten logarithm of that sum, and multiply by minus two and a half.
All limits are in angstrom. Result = -5.73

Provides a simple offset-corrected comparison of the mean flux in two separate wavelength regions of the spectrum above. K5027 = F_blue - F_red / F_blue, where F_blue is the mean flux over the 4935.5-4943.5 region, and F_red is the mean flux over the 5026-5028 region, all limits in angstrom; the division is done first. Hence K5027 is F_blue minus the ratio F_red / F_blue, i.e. 13.4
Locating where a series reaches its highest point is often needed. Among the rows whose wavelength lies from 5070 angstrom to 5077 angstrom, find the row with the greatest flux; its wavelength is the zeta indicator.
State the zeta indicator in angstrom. 5075.51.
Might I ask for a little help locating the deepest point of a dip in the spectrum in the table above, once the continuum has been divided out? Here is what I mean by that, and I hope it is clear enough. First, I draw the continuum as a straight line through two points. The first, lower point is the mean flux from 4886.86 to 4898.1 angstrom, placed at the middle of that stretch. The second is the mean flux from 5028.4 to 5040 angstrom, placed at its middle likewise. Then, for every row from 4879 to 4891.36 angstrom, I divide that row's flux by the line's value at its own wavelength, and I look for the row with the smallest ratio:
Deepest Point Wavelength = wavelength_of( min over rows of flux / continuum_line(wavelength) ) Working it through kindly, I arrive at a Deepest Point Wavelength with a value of 4889.68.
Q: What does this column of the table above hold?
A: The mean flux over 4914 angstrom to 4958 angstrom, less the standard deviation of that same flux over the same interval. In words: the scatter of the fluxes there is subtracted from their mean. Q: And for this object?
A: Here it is 13.8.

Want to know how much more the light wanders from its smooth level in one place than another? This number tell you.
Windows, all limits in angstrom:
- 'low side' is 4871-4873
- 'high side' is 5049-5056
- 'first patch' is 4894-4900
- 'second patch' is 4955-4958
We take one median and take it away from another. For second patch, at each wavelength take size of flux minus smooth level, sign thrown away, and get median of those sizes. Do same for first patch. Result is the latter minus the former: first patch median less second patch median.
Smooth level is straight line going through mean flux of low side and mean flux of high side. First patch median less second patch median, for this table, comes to 1.6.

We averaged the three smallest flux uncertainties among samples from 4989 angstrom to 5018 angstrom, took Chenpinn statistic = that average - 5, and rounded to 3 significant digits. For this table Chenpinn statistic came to -4.30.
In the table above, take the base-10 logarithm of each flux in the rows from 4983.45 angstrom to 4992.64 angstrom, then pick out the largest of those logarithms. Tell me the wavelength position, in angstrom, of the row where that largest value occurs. 4992.06 angstrom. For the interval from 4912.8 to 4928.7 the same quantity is 4925.84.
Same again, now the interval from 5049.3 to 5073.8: 5056.85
